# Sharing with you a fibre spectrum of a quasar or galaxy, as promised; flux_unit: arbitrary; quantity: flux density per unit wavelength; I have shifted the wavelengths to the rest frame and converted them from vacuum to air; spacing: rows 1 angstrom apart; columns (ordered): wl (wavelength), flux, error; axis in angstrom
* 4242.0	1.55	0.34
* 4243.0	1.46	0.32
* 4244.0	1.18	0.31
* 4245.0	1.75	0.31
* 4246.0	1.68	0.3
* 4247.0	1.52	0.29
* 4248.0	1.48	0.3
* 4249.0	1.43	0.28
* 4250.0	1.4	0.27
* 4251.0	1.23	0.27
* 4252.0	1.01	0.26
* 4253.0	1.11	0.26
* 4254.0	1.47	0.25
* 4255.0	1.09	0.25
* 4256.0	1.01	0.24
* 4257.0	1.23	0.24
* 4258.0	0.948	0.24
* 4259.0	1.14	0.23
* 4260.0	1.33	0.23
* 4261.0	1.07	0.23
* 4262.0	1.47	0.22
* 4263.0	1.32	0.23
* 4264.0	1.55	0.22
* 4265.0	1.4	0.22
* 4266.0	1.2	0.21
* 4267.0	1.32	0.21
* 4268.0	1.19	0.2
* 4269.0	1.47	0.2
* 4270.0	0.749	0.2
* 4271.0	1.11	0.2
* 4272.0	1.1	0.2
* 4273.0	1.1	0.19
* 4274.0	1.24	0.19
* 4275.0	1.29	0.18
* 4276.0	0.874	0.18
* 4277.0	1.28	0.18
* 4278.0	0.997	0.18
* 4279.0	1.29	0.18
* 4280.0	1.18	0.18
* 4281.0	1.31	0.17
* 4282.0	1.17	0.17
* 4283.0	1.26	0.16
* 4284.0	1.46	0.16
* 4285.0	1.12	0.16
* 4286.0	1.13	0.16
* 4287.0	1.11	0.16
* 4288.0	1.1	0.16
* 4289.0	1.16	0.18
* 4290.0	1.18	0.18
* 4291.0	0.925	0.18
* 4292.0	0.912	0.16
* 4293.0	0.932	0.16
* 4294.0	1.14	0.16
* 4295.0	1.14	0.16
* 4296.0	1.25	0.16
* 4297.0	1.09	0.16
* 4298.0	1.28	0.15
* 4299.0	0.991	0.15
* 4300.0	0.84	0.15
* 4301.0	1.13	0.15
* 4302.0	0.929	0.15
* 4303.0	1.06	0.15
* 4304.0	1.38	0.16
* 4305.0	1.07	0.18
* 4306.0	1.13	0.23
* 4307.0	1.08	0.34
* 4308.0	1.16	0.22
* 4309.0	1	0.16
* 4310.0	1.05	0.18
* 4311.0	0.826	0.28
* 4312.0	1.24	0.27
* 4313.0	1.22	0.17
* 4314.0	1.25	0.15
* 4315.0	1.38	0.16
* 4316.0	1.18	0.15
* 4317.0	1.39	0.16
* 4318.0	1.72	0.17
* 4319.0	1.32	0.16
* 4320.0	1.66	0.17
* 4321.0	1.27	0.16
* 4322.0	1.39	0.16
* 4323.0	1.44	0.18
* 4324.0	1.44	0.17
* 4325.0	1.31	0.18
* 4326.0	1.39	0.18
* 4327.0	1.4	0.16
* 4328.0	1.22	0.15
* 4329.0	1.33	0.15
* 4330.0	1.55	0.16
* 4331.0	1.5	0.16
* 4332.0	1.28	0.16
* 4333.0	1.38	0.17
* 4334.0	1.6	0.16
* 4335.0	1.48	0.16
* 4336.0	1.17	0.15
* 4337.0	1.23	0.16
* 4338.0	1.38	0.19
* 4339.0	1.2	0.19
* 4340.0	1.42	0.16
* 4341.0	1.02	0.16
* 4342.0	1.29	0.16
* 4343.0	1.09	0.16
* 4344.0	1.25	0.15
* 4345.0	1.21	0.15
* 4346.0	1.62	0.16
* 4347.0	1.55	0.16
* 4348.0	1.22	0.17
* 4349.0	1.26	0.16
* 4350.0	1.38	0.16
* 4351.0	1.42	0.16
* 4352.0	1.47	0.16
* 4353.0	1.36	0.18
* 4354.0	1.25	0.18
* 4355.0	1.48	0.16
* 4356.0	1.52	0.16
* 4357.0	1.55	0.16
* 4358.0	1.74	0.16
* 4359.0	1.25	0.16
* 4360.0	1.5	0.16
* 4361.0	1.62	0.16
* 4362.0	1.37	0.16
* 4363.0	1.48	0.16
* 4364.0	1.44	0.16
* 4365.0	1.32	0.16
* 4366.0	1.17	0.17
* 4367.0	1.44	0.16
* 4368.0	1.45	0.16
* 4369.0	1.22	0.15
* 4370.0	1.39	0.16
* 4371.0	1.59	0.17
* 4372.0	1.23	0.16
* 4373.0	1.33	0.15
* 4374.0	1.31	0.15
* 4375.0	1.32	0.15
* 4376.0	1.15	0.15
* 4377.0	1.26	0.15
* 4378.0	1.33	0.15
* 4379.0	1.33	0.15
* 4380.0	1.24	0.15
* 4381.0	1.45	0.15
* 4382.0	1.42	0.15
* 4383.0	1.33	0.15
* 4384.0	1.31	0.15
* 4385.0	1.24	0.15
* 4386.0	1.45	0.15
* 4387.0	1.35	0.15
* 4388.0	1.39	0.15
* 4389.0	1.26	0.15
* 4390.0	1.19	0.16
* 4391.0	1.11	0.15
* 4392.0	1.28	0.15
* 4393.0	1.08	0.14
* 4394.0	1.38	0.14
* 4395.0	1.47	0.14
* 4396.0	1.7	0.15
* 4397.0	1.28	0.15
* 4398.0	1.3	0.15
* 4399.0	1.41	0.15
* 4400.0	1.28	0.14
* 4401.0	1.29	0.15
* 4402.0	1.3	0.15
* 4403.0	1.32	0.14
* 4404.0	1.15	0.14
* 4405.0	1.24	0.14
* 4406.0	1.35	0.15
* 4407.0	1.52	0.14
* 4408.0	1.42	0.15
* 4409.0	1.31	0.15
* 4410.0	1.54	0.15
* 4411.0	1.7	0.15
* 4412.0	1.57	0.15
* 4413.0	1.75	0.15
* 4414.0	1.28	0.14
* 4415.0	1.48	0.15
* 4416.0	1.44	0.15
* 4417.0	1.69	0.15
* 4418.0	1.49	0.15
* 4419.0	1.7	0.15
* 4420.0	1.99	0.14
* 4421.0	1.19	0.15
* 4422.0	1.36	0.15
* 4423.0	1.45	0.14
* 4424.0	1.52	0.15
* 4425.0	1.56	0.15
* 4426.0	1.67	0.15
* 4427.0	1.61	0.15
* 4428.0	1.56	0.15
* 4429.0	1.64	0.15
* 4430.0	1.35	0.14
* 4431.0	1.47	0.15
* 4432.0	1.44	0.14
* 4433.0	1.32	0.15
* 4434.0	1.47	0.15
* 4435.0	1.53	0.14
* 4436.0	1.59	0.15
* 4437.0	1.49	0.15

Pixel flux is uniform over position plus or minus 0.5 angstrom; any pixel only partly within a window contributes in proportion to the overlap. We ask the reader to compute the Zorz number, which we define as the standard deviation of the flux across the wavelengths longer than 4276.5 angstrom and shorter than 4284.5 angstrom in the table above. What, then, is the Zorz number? 0.13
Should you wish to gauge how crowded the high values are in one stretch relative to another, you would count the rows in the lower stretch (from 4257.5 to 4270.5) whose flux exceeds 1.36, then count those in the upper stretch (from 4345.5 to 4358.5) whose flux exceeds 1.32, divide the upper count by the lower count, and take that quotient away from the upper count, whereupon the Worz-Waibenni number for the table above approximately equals 7.5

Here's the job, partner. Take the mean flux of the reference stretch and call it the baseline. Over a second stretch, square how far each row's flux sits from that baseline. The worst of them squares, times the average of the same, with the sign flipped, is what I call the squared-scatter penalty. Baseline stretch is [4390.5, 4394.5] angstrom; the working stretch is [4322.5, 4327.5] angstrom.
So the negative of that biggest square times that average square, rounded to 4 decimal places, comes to -0.0019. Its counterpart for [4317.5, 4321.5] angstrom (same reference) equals -0.0304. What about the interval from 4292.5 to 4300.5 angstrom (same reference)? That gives -0.0052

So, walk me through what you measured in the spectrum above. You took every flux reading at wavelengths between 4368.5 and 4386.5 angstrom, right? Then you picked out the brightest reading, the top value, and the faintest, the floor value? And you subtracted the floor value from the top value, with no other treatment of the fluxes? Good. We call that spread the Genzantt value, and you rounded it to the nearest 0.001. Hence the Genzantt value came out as 0.440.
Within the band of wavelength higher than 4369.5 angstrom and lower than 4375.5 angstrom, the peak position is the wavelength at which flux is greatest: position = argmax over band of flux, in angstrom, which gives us 4371.0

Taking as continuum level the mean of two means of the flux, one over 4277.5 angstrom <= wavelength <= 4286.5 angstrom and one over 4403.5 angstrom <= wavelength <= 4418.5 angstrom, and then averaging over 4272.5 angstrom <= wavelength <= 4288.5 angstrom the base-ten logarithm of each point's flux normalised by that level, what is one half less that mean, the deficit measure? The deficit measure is 0.56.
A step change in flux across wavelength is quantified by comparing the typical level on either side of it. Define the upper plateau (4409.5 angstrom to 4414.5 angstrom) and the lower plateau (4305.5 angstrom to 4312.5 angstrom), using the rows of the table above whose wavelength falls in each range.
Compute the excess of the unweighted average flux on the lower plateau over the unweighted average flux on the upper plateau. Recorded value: -0.5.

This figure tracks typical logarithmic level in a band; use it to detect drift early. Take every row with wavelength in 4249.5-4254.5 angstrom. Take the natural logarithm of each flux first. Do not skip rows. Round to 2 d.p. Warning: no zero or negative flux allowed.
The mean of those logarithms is 0.21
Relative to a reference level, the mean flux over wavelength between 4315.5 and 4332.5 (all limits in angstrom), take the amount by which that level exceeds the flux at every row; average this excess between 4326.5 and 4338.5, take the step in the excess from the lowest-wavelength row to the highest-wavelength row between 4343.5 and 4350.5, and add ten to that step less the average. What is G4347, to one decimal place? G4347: 9.8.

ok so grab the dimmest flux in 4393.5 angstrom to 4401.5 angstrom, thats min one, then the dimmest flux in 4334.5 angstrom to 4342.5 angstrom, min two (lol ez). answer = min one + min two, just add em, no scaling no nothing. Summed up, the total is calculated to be 2.30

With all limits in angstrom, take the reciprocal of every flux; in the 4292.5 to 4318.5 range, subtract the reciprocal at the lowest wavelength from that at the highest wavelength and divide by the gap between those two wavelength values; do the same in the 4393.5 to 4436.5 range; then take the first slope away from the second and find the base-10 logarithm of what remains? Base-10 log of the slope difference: -1.76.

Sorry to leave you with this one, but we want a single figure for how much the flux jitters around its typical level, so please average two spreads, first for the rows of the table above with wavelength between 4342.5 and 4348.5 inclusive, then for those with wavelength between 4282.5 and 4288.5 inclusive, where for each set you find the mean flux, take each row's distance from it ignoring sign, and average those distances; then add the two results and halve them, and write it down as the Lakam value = 0.142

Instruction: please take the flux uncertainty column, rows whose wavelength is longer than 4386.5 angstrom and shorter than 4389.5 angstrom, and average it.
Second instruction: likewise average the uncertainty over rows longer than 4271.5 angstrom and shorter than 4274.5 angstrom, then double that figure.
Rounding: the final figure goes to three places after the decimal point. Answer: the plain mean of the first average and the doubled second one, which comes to 0.268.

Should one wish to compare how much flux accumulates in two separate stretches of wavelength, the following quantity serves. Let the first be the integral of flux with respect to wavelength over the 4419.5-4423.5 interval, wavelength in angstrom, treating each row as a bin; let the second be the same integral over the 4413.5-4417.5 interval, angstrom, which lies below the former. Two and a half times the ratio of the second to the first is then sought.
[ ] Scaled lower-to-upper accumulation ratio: 2.5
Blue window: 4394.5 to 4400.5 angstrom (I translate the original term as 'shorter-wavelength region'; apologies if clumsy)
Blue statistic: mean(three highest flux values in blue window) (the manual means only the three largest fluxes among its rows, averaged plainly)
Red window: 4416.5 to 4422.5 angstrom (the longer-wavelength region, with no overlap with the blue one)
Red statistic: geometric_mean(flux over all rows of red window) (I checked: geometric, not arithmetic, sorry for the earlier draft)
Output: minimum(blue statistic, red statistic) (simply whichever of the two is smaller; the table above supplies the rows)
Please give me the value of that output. 1.53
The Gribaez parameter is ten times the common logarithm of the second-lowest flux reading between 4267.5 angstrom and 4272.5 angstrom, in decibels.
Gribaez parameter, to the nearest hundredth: 0.41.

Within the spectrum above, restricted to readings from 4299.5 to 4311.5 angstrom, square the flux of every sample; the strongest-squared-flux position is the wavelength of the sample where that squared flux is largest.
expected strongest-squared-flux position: 4304.0 angstrom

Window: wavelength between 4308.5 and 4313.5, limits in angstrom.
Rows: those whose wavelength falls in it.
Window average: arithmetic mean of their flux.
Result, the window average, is 1.07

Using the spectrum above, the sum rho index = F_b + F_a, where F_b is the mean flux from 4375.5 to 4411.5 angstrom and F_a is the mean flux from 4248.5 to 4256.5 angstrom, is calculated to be 2.56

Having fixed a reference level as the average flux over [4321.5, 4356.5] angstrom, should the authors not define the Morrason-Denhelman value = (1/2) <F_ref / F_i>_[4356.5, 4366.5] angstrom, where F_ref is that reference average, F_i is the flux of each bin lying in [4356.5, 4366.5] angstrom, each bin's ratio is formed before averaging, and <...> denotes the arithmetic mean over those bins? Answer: 0.48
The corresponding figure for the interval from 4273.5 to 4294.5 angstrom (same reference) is 0.60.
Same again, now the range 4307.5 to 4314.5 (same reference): 0.63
